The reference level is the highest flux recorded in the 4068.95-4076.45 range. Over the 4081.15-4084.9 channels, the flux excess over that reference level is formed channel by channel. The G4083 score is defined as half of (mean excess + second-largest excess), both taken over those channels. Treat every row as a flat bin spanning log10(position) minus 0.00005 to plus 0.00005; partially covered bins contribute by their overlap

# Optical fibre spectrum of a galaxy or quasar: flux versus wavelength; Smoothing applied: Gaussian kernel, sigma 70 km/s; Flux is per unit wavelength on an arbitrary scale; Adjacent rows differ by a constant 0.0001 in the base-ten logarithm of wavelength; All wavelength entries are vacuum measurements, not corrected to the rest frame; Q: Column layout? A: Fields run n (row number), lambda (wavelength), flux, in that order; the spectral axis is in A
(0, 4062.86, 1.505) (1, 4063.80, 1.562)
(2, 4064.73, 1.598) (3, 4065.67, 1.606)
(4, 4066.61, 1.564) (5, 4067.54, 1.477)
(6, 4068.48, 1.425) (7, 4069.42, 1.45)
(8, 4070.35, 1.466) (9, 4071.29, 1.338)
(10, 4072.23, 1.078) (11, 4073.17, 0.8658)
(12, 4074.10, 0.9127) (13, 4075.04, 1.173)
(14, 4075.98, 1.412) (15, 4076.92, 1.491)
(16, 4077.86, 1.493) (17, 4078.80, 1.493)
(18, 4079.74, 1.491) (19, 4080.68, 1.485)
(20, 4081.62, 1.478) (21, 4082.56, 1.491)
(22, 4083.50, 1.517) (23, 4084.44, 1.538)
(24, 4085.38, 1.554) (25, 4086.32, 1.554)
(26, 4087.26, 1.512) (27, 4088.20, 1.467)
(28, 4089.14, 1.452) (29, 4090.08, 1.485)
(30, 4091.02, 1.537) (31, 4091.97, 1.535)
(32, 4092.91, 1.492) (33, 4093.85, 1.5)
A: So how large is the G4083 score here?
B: 0.045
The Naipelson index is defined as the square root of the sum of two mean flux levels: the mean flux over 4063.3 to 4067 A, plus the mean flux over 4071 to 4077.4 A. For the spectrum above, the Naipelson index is 1.66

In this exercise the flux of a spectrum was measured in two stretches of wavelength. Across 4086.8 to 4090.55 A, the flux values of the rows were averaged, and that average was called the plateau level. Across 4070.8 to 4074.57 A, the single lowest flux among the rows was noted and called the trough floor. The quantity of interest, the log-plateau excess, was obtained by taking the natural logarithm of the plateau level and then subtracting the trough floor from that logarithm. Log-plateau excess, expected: -0.47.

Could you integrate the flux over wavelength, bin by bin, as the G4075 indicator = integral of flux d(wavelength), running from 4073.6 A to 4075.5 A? 2.0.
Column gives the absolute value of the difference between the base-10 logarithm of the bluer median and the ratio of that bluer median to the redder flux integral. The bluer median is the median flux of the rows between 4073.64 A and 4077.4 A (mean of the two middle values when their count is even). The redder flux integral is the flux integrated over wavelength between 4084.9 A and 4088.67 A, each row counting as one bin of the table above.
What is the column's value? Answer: 0.114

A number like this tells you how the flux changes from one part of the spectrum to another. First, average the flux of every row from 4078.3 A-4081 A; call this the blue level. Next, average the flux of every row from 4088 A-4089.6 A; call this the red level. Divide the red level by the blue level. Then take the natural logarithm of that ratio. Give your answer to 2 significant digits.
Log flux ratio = -0.020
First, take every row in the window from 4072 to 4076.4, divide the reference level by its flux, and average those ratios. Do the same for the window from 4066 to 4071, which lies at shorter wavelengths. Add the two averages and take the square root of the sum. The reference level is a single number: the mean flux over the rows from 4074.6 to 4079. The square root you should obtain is 1.52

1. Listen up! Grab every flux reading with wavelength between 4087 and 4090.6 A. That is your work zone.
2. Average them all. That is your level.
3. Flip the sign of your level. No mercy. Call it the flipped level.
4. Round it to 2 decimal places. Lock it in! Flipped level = -1.48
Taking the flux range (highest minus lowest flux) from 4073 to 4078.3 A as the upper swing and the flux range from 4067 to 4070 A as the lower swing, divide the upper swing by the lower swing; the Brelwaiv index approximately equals 12.1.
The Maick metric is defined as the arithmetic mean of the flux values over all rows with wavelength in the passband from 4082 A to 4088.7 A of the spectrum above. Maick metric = 1.52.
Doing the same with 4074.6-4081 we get 1.43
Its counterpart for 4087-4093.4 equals 1.50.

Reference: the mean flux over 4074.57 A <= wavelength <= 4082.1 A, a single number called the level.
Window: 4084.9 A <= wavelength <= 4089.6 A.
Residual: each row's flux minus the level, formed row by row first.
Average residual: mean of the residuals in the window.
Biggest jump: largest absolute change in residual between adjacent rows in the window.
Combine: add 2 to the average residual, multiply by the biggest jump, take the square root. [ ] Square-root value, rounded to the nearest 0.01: 0.31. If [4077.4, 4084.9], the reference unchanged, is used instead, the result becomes 0.23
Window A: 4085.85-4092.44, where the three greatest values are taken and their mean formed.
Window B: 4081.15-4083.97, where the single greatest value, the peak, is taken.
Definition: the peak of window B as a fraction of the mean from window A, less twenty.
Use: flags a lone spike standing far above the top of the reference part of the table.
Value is -19.0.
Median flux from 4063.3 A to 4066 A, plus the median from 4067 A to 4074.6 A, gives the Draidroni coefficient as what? 2.98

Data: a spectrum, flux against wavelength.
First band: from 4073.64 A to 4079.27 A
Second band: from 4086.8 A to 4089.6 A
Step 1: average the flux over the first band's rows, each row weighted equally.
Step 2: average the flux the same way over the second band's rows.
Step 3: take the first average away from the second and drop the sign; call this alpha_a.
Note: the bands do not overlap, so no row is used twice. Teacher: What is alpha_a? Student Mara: 0.15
